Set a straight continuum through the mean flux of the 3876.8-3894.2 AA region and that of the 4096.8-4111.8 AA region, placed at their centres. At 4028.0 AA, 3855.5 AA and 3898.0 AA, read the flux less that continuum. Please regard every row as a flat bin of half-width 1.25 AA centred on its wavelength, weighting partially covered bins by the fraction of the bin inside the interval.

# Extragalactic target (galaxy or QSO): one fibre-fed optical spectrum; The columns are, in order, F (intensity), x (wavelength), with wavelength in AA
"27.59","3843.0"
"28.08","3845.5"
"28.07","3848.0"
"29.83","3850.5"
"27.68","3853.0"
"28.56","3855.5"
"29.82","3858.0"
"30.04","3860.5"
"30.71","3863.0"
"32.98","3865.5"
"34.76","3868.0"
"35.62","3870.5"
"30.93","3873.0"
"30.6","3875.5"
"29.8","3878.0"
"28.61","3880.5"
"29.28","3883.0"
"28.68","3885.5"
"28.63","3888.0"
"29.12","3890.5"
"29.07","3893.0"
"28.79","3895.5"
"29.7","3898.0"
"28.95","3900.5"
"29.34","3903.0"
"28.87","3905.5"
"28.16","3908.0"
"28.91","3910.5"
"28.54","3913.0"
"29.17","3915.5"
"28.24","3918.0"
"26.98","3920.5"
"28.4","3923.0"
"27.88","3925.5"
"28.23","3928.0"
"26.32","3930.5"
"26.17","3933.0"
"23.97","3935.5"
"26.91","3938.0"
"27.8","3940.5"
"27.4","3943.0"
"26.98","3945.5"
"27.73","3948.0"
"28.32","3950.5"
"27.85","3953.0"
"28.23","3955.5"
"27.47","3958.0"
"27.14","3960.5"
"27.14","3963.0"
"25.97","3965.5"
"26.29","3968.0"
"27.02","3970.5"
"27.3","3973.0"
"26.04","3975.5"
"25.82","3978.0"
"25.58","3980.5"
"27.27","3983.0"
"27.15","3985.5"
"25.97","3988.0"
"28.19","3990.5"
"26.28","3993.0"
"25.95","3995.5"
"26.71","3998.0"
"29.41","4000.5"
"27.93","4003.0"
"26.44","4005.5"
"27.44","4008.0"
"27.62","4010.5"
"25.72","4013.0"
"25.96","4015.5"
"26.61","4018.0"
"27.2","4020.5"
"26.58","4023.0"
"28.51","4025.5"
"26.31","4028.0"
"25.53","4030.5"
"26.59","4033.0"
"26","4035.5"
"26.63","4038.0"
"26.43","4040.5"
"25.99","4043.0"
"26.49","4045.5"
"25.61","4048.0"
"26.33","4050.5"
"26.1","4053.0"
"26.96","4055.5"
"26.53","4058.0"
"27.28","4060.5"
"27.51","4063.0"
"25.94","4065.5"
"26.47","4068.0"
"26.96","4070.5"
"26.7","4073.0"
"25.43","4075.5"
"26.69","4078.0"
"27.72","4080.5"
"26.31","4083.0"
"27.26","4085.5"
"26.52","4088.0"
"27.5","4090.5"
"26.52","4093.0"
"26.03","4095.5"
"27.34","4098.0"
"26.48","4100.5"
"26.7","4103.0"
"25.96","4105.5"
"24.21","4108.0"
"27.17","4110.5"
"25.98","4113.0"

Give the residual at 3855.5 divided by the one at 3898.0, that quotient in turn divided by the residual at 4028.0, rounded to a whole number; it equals 1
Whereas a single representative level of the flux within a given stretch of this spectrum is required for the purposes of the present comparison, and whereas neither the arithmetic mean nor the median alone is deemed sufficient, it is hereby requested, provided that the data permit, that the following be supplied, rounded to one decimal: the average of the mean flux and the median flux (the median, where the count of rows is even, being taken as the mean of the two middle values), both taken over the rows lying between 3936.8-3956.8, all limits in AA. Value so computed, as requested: 27.7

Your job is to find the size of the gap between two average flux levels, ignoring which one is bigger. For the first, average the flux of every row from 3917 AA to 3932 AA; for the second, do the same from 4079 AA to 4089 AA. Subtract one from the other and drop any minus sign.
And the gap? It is 0.7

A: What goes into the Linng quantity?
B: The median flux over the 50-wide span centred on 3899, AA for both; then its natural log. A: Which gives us 3.363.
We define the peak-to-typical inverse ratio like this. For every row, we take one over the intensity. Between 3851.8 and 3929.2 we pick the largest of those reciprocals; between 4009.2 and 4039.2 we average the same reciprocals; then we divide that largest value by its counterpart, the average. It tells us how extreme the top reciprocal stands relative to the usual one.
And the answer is 0.99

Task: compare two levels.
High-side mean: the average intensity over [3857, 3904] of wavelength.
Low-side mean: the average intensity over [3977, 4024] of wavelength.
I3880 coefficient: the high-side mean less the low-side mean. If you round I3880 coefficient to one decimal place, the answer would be 3.5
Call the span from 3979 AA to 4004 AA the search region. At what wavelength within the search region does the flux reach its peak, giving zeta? 4000.5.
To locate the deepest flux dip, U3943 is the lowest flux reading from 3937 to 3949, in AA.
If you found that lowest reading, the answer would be 26.91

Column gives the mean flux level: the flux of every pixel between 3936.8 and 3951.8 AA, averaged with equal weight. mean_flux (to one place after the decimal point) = 27.5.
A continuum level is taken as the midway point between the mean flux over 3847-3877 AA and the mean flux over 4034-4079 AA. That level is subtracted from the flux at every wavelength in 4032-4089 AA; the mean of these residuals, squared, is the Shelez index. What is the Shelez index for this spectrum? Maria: 4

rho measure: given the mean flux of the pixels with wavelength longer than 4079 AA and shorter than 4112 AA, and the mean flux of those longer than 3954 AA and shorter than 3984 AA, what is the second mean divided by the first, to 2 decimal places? 1.01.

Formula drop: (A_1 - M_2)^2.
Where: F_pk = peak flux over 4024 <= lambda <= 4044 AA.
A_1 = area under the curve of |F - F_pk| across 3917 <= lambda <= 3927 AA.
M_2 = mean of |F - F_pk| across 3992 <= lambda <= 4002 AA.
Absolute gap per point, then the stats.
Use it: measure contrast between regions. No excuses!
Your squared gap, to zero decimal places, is 20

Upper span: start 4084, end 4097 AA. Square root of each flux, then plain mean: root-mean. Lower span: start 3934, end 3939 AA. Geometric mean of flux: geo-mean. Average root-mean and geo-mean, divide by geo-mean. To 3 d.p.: 0.602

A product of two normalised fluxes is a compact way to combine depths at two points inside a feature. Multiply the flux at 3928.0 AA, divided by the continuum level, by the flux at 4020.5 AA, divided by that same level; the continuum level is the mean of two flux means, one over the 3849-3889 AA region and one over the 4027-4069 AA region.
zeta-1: 0.952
